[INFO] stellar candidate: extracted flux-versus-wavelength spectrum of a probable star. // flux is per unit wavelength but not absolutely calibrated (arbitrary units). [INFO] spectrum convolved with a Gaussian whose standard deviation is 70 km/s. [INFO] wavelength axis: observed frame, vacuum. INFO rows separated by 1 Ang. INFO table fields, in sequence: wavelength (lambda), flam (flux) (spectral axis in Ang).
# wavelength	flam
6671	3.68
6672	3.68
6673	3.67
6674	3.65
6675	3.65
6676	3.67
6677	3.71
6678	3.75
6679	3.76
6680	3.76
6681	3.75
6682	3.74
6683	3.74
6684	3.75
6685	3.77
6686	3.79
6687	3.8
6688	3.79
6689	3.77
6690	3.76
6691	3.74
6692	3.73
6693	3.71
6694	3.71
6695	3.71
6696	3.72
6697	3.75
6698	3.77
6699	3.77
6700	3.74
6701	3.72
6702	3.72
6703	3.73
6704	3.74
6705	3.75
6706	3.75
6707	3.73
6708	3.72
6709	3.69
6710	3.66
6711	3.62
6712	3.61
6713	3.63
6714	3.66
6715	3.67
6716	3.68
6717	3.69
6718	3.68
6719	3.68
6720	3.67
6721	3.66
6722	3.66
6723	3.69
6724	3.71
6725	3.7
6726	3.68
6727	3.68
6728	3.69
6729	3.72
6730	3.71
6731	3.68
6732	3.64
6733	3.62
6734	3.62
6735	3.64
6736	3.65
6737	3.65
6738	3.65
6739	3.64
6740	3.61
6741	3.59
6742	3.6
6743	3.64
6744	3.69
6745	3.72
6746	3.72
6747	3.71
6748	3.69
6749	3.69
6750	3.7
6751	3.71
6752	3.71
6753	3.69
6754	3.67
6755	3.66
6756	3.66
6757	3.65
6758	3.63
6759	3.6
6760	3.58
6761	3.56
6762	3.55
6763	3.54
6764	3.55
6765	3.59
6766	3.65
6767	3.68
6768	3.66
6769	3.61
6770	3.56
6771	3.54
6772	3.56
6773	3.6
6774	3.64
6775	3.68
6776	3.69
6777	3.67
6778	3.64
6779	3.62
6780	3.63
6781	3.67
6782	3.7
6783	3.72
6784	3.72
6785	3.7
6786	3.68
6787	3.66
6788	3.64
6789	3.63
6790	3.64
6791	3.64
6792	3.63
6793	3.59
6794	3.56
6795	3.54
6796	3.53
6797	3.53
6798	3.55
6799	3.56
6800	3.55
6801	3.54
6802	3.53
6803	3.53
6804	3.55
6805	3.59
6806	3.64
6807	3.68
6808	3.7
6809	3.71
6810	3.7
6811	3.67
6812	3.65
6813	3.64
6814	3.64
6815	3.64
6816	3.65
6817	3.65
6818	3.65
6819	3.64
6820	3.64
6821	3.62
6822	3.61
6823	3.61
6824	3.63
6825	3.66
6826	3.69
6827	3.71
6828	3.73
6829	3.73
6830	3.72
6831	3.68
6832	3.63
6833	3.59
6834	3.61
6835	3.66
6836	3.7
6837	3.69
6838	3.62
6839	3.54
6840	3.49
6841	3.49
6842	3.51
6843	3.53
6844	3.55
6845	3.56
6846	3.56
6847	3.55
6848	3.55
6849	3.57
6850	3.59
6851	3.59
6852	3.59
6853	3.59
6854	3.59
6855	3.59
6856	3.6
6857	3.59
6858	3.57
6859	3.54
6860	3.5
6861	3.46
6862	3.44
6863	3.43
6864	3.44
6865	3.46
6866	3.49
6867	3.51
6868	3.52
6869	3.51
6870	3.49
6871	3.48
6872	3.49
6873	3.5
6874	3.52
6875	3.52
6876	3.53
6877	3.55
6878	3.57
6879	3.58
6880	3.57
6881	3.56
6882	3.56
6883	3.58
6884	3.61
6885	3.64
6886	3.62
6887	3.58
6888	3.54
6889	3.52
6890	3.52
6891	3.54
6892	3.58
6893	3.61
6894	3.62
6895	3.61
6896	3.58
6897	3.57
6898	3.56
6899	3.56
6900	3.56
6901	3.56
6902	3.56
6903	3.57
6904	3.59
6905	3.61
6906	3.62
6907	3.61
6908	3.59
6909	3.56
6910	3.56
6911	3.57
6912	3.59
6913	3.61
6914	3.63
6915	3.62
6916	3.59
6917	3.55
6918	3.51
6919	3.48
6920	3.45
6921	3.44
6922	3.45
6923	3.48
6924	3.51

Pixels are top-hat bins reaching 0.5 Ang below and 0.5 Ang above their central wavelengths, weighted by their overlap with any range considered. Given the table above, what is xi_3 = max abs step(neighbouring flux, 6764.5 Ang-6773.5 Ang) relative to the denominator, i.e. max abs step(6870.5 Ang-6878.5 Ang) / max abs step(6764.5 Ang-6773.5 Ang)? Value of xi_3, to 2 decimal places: 0.33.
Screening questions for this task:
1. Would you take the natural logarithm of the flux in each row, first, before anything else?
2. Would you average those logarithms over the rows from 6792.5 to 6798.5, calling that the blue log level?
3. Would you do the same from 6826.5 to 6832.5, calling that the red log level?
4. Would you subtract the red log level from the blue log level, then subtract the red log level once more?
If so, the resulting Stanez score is -1.35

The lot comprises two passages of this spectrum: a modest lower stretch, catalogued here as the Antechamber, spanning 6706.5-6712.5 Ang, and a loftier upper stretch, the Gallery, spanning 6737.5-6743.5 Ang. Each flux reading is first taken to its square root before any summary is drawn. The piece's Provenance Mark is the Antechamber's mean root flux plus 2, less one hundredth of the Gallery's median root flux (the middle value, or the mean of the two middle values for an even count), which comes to 3.897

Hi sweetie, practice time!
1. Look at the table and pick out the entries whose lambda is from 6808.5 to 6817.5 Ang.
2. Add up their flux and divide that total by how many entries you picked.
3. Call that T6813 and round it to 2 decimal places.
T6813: 3.66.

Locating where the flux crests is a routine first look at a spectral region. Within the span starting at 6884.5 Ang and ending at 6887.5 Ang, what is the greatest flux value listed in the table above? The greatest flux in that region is 3.64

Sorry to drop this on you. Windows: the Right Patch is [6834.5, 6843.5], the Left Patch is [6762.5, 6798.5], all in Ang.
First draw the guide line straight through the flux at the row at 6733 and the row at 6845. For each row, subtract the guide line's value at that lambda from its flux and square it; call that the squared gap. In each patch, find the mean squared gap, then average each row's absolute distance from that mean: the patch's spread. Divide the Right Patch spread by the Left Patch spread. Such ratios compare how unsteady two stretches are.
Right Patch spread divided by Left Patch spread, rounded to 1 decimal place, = 1.6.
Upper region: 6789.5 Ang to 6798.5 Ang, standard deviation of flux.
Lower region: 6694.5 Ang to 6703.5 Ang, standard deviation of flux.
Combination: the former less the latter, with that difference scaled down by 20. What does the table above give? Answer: 0.0012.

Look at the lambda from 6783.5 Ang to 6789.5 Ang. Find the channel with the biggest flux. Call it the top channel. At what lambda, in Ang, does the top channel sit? 6784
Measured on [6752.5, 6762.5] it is 6753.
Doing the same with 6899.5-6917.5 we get 6914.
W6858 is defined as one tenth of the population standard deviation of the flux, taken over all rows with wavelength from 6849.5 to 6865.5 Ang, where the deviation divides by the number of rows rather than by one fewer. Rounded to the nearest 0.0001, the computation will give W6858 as 0.0065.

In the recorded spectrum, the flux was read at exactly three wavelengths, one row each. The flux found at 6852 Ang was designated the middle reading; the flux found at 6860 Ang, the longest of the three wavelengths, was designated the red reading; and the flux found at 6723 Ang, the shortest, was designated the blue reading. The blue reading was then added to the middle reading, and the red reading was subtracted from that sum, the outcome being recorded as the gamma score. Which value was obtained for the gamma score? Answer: 3.78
